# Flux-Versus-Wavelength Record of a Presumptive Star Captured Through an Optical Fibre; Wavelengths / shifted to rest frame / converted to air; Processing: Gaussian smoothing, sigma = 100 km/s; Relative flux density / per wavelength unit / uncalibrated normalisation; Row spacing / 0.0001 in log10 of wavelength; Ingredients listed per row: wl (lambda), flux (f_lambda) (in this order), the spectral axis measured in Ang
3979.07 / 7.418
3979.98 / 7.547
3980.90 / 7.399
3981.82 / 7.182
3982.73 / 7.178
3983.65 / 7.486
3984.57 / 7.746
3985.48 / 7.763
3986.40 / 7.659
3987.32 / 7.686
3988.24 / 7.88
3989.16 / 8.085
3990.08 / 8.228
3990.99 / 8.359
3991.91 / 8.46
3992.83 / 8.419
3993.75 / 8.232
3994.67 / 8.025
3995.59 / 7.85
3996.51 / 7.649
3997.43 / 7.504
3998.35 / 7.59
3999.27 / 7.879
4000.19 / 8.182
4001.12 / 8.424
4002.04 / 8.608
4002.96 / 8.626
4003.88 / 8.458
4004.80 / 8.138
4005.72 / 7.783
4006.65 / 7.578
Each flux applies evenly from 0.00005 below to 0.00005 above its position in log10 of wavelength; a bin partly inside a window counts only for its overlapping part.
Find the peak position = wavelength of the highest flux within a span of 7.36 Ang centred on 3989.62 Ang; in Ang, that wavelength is 3991.91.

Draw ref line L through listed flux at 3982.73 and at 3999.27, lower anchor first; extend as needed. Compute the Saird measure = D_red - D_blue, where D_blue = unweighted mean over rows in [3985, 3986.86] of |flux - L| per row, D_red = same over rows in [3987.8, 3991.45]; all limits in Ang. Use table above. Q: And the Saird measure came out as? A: 0.27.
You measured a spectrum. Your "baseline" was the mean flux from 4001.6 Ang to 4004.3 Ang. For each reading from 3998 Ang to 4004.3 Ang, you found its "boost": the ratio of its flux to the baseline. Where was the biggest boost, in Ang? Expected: 4002.96 Ang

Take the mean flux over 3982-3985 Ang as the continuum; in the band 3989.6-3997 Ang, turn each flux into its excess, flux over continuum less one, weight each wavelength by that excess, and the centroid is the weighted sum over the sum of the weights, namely 3992.6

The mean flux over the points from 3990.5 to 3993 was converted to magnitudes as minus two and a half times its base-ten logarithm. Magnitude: -2.31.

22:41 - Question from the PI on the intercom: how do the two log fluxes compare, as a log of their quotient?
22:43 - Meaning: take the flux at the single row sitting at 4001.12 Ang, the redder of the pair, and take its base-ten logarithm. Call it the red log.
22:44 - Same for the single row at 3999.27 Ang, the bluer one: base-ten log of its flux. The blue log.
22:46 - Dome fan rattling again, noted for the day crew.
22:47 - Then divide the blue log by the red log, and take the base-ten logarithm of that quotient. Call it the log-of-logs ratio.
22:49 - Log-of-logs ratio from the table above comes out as -0.0138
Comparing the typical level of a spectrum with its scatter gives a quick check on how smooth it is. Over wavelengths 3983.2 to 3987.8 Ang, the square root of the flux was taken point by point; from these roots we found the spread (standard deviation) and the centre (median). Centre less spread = 2.75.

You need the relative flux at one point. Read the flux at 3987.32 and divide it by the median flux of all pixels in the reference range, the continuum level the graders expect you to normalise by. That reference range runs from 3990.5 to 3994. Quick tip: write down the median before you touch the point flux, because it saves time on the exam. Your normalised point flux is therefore 0.92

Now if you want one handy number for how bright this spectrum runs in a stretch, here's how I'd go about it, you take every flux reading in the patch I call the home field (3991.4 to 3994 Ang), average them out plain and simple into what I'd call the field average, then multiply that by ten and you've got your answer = 83.7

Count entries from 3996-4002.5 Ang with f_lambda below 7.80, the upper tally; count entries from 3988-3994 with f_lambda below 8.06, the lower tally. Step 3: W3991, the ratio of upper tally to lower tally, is 3.0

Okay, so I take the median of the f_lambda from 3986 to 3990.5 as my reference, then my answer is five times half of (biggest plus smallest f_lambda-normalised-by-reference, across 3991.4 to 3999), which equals 5.1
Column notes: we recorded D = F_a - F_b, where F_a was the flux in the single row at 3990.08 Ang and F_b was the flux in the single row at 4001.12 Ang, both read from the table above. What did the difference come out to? -0.20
